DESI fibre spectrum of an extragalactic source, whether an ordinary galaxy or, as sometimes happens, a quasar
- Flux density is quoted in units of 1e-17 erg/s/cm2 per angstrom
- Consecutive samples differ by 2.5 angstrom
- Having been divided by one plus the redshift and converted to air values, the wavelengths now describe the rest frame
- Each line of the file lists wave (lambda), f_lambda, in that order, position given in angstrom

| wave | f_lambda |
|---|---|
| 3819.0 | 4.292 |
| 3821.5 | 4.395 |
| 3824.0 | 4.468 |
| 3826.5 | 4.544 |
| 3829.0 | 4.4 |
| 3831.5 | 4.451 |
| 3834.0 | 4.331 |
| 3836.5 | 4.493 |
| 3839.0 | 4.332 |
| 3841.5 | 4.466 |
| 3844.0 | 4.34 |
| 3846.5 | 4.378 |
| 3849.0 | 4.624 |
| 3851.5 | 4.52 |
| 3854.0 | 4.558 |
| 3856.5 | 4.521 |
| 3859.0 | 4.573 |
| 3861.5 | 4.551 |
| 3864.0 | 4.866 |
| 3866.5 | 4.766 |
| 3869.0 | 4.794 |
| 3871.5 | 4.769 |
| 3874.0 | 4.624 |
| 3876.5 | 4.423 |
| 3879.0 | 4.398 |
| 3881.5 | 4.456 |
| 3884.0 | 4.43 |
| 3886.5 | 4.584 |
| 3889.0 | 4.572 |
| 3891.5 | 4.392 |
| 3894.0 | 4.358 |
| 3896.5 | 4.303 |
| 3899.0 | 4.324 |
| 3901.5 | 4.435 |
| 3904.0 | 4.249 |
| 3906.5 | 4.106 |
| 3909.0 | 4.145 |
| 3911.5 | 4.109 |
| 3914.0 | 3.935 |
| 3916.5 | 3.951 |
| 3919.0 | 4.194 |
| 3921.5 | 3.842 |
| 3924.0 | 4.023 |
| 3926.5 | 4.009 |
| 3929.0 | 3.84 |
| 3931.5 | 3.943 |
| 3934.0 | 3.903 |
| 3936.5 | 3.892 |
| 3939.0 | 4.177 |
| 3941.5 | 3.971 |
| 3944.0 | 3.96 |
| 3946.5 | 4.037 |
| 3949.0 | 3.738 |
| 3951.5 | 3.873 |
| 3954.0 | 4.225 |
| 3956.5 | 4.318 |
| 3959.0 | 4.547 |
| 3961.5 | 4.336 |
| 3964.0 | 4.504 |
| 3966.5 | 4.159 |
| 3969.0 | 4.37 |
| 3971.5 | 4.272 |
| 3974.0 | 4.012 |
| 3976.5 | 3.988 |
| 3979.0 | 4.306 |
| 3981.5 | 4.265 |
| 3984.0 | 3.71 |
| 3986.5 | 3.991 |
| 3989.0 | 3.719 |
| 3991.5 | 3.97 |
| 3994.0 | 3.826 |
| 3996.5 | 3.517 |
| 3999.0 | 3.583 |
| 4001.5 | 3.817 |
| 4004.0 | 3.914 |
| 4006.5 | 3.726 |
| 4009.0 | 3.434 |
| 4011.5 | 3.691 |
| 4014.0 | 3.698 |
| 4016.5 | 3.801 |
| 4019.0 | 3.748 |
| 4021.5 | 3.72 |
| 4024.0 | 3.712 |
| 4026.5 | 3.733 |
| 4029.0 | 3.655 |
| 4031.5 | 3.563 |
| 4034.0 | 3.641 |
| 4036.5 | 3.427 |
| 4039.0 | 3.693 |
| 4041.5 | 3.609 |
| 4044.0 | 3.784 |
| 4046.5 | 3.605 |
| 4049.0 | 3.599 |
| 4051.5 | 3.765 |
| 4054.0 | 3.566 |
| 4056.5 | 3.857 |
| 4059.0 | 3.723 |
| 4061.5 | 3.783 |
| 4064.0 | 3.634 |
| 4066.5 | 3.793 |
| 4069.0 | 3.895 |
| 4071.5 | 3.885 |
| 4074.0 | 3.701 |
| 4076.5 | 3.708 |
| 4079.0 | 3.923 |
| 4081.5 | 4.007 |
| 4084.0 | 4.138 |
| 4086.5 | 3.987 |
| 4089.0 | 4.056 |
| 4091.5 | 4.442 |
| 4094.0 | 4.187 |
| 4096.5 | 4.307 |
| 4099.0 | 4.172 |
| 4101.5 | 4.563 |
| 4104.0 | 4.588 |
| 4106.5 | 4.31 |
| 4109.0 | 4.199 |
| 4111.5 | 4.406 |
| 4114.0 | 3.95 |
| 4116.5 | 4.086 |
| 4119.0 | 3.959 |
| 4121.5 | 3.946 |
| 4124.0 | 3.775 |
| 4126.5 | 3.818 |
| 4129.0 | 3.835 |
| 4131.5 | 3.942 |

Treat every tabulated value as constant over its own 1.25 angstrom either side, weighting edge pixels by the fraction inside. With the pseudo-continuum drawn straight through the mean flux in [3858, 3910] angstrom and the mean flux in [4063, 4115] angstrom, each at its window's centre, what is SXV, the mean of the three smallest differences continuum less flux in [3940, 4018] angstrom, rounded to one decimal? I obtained -0.1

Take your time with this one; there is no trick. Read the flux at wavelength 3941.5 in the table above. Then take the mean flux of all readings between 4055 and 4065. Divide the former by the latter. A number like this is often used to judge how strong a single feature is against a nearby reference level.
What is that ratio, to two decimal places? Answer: 1.06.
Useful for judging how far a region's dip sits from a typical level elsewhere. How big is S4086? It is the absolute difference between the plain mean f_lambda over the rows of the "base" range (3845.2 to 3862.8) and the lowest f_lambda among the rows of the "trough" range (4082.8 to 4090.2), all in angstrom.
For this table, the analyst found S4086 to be 0.55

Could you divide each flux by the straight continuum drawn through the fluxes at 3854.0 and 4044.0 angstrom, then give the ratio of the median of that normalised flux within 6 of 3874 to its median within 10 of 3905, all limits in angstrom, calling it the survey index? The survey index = 1.07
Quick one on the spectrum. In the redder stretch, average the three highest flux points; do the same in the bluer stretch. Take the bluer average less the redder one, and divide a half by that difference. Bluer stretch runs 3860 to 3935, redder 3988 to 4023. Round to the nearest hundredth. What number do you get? 0.55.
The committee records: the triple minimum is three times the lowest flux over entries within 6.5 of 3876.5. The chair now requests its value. 13.2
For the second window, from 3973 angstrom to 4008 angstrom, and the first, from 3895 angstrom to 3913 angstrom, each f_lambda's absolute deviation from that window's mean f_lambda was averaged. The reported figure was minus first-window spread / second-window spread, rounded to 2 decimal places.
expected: -0.56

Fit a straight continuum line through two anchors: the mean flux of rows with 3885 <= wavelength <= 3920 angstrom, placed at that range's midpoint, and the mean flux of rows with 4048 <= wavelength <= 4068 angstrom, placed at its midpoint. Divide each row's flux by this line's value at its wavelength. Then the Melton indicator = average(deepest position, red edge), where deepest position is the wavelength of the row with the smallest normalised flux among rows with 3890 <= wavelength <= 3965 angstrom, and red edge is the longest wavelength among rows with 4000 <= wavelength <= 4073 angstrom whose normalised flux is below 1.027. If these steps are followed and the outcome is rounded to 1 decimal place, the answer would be 4006.5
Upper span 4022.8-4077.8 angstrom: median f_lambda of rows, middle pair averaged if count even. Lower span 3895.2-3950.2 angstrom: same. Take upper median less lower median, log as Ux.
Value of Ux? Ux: -0.3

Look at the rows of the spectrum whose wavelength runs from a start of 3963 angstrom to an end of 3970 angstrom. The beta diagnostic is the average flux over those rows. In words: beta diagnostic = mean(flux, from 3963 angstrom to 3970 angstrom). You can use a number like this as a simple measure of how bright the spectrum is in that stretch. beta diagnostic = 4.34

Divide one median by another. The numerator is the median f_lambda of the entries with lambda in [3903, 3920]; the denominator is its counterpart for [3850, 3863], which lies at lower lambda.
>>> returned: 0.90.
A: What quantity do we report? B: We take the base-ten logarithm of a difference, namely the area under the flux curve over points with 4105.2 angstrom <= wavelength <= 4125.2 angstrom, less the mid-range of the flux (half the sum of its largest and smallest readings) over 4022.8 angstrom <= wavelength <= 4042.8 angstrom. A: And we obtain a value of 1.892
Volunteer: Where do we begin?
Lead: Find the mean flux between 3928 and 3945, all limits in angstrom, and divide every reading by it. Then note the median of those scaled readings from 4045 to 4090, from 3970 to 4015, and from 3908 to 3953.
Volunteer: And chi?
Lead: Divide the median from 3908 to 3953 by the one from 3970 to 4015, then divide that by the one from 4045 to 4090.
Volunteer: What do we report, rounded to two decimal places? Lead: 1.08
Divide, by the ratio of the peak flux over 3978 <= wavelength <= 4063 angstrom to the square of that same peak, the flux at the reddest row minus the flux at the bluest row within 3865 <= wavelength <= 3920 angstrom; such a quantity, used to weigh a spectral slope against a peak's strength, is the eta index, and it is -2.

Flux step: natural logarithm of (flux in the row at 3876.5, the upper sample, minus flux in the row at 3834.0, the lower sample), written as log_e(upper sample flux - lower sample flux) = -2.4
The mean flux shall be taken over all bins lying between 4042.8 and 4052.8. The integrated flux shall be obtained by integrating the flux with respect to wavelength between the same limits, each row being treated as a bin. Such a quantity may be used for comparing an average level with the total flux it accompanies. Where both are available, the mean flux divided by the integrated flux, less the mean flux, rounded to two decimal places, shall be -3.59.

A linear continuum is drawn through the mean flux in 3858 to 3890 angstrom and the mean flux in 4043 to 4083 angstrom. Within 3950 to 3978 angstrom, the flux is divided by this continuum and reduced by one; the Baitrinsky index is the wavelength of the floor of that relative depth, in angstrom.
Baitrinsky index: 3951.5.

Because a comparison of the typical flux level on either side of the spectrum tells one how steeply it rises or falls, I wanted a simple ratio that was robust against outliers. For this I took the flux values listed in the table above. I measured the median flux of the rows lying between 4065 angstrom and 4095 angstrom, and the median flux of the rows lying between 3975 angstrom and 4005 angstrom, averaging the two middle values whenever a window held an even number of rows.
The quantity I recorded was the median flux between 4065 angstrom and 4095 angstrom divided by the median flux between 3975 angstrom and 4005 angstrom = 1.02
